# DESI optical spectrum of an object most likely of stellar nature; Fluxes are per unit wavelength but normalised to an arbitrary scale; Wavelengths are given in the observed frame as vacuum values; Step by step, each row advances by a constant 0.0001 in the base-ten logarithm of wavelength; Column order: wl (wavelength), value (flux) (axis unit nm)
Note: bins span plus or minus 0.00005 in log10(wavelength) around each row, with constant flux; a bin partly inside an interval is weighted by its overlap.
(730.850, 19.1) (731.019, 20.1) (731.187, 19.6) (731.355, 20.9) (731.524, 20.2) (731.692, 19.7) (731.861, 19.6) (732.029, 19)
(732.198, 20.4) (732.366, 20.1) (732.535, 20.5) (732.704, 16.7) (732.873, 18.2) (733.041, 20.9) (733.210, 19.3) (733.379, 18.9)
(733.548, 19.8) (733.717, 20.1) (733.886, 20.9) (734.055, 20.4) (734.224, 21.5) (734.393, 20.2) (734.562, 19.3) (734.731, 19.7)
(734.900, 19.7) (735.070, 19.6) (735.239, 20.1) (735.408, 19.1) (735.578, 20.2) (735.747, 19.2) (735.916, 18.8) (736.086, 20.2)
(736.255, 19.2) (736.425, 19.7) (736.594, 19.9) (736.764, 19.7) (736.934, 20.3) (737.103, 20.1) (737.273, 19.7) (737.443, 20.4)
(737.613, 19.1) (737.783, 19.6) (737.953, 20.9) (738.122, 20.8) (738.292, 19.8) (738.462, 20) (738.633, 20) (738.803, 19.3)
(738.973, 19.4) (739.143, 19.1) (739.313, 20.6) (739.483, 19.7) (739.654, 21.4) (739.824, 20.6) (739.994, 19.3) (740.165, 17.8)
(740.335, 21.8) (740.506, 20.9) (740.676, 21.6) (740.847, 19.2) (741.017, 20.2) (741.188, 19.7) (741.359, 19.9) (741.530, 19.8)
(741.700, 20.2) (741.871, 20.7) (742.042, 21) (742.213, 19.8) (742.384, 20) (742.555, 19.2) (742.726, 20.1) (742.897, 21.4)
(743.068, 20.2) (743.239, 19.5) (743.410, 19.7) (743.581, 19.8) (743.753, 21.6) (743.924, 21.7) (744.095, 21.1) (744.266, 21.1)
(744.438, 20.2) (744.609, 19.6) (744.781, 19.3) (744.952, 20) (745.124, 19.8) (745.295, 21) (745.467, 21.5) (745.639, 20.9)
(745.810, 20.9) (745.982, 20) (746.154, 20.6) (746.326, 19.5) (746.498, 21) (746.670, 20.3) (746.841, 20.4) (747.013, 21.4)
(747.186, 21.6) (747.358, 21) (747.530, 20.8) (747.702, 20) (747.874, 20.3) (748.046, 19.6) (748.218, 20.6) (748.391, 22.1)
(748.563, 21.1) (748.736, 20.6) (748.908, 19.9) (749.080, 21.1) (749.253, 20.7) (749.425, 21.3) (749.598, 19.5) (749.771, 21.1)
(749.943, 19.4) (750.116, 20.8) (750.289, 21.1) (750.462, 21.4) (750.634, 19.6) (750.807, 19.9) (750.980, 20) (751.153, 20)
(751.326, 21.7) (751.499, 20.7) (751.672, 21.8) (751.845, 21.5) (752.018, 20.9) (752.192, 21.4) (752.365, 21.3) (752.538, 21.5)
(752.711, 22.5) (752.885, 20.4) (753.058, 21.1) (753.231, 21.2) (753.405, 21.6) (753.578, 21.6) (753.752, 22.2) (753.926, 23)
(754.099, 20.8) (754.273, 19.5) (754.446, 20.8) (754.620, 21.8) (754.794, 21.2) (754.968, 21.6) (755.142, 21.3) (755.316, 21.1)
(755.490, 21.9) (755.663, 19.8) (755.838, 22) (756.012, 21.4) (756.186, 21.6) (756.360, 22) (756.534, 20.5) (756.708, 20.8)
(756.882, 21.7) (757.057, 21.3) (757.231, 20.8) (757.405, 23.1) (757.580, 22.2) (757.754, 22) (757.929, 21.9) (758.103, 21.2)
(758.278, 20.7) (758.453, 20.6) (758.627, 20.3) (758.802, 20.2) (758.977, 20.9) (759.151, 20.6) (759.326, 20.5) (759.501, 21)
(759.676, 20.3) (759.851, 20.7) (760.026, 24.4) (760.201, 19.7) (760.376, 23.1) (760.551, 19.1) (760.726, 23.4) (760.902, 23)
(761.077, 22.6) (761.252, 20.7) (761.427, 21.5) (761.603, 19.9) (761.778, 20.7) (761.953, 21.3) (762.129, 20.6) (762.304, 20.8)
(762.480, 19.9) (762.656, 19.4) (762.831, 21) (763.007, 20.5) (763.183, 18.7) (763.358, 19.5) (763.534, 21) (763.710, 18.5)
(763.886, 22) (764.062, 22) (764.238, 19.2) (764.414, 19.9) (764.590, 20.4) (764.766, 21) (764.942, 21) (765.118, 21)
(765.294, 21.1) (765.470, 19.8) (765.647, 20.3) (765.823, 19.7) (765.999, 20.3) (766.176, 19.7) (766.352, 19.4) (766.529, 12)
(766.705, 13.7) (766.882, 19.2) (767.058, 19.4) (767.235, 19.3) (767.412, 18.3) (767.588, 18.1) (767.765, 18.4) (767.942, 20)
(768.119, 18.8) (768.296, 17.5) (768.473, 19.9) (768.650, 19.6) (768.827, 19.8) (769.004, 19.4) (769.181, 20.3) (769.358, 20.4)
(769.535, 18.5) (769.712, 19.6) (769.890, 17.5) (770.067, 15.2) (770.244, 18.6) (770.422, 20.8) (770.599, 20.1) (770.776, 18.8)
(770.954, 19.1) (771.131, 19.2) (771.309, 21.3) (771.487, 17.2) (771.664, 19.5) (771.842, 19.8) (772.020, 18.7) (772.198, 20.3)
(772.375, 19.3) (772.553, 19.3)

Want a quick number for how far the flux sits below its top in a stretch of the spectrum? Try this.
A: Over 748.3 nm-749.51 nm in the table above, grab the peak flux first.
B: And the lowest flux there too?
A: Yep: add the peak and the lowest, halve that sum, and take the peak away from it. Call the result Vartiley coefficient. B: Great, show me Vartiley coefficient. -1.1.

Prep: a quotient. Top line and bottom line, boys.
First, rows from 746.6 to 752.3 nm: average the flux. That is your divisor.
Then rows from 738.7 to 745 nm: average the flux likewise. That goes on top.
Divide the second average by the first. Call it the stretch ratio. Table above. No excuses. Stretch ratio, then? 0.974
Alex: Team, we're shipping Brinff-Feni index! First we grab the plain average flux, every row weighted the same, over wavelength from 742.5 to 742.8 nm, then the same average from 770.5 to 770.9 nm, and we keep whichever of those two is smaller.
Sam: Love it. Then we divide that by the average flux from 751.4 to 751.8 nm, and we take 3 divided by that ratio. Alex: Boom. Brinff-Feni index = 3.28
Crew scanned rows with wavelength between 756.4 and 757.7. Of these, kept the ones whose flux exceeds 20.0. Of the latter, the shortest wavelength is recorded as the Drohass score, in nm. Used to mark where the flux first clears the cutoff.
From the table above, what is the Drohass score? 756.534 nm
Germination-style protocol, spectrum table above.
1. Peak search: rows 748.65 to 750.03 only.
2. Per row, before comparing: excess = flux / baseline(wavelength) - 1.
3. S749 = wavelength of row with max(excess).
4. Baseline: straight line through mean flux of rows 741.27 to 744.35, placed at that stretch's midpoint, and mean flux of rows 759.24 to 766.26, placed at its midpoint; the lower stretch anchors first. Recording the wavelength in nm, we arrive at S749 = 749.425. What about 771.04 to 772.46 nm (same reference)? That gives 771.309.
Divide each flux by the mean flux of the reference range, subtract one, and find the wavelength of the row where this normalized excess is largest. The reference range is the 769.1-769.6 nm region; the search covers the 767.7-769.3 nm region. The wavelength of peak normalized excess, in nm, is 769.181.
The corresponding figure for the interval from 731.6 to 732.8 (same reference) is 732.535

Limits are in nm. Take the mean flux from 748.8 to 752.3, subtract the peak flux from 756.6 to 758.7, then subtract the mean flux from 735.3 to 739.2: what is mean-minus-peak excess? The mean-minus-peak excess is -22.2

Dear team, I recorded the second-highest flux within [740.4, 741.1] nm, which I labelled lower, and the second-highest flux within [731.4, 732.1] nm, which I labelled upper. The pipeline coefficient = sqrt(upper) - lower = -16.5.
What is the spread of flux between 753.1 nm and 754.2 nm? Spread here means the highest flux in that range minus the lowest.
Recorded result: 2.20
